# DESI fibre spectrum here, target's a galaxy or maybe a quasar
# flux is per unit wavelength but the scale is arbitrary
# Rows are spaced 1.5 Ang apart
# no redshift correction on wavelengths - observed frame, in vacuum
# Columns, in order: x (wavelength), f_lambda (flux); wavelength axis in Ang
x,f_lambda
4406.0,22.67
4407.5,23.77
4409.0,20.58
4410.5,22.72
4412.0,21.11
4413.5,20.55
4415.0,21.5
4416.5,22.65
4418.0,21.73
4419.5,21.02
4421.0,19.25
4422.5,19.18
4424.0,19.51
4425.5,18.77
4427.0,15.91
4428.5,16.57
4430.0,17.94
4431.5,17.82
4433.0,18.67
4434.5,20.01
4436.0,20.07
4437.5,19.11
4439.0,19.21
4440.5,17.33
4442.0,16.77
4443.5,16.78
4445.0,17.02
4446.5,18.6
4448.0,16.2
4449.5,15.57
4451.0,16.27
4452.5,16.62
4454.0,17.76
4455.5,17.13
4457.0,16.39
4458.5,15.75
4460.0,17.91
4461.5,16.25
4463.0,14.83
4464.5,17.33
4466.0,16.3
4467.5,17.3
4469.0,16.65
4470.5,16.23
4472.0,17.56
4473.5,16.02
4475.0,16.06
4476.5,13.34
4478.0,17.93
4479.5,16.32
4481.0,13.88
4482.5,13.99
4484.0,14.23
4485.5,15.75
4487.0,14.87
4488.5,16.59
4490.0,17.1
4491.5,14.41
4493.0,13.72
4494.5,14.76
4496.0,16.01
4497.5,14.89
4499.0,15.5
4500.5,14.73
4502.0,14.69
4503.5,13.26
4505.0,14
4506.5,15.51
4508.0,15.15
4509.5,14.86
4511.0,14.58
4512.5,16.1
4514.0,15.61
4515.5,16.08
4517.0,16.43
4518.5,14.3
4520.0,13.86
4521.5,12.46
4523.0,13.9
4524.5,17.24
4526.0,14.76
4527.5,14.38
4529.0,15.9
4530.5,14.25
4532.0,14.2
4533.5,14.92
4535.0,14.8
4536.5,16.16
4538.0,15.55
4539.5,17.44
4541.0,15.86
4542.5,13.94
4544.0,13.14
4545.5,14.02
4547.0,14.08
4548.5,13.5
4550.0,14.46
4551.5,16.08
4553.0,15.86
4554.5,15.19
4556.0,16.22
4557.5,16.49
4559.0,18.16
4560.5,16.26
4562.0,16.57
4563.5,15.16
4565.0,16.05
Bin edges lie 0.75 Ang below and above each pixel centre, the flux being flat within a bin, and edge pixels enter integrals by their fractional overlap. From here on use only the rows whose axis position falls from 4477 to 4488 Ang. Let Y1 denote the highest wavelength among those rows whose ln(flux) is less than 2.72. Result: 4487.0 Ang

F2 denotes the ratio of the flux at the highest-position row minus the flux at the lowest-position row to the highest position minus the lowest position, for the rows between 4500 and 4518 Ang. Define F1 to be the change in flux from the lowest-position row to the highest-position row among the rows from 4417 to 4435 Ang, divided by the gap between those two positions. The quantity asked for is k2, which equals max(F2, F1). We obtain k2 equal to 0.10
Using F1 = -0.10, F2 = 0.10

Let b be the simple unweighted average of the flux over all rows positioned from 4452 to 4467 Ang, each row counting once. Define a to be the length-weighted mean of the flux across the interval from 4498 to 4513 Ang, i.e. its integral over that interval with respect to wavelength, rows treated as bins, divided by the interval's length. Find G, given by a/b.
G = 0.89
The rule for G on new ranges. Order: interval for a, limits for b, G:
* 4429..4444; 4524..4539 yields 1.21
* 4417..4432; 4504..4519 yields 1.24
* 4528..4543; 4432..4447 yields 0.83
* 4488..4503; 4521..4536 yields 1.03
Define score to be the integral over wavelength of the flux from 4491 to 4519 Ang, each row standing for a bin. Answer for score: 420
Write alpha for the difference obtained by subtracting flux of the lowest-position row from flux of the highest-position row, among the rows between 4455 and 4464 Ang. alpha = -2.3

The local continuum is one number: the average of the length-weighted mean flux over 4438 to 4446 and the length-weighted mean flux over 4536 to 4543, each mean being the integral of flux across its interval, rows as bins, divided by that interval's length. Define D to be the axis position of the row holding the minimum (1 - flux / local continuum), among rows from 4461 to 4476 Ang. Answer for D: 4472.0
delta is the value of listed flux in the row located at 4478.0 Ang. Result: 17.93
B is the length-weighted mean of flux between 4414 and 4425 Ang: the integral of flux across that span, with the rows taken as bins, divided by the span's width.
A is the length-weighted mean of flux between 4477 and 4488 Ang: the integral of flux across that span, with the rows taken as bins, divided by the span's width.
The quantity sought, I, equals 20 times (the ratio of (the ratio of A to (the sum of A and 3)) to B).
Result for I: 0.81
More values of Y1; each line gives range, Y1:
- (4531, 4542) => 4535.0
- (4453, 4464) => 4463.0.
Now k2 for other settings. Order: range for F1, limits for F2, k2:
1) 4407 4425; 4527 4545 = -0.08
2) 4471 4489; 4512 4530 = -0.01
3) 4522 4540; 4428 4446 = 0.21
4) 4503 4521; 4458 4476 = 0.04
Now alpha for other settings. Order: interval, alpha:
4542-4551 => 0.5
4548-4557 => 2.7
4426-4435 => 4.1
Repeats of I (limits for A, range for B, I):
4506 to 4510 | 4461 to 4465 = 1.04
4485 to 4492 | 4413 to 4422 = 0.80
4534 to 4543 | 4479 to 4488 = 1.13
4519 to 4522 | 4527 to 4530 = 1.08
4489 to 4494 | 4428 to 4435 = 0.92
